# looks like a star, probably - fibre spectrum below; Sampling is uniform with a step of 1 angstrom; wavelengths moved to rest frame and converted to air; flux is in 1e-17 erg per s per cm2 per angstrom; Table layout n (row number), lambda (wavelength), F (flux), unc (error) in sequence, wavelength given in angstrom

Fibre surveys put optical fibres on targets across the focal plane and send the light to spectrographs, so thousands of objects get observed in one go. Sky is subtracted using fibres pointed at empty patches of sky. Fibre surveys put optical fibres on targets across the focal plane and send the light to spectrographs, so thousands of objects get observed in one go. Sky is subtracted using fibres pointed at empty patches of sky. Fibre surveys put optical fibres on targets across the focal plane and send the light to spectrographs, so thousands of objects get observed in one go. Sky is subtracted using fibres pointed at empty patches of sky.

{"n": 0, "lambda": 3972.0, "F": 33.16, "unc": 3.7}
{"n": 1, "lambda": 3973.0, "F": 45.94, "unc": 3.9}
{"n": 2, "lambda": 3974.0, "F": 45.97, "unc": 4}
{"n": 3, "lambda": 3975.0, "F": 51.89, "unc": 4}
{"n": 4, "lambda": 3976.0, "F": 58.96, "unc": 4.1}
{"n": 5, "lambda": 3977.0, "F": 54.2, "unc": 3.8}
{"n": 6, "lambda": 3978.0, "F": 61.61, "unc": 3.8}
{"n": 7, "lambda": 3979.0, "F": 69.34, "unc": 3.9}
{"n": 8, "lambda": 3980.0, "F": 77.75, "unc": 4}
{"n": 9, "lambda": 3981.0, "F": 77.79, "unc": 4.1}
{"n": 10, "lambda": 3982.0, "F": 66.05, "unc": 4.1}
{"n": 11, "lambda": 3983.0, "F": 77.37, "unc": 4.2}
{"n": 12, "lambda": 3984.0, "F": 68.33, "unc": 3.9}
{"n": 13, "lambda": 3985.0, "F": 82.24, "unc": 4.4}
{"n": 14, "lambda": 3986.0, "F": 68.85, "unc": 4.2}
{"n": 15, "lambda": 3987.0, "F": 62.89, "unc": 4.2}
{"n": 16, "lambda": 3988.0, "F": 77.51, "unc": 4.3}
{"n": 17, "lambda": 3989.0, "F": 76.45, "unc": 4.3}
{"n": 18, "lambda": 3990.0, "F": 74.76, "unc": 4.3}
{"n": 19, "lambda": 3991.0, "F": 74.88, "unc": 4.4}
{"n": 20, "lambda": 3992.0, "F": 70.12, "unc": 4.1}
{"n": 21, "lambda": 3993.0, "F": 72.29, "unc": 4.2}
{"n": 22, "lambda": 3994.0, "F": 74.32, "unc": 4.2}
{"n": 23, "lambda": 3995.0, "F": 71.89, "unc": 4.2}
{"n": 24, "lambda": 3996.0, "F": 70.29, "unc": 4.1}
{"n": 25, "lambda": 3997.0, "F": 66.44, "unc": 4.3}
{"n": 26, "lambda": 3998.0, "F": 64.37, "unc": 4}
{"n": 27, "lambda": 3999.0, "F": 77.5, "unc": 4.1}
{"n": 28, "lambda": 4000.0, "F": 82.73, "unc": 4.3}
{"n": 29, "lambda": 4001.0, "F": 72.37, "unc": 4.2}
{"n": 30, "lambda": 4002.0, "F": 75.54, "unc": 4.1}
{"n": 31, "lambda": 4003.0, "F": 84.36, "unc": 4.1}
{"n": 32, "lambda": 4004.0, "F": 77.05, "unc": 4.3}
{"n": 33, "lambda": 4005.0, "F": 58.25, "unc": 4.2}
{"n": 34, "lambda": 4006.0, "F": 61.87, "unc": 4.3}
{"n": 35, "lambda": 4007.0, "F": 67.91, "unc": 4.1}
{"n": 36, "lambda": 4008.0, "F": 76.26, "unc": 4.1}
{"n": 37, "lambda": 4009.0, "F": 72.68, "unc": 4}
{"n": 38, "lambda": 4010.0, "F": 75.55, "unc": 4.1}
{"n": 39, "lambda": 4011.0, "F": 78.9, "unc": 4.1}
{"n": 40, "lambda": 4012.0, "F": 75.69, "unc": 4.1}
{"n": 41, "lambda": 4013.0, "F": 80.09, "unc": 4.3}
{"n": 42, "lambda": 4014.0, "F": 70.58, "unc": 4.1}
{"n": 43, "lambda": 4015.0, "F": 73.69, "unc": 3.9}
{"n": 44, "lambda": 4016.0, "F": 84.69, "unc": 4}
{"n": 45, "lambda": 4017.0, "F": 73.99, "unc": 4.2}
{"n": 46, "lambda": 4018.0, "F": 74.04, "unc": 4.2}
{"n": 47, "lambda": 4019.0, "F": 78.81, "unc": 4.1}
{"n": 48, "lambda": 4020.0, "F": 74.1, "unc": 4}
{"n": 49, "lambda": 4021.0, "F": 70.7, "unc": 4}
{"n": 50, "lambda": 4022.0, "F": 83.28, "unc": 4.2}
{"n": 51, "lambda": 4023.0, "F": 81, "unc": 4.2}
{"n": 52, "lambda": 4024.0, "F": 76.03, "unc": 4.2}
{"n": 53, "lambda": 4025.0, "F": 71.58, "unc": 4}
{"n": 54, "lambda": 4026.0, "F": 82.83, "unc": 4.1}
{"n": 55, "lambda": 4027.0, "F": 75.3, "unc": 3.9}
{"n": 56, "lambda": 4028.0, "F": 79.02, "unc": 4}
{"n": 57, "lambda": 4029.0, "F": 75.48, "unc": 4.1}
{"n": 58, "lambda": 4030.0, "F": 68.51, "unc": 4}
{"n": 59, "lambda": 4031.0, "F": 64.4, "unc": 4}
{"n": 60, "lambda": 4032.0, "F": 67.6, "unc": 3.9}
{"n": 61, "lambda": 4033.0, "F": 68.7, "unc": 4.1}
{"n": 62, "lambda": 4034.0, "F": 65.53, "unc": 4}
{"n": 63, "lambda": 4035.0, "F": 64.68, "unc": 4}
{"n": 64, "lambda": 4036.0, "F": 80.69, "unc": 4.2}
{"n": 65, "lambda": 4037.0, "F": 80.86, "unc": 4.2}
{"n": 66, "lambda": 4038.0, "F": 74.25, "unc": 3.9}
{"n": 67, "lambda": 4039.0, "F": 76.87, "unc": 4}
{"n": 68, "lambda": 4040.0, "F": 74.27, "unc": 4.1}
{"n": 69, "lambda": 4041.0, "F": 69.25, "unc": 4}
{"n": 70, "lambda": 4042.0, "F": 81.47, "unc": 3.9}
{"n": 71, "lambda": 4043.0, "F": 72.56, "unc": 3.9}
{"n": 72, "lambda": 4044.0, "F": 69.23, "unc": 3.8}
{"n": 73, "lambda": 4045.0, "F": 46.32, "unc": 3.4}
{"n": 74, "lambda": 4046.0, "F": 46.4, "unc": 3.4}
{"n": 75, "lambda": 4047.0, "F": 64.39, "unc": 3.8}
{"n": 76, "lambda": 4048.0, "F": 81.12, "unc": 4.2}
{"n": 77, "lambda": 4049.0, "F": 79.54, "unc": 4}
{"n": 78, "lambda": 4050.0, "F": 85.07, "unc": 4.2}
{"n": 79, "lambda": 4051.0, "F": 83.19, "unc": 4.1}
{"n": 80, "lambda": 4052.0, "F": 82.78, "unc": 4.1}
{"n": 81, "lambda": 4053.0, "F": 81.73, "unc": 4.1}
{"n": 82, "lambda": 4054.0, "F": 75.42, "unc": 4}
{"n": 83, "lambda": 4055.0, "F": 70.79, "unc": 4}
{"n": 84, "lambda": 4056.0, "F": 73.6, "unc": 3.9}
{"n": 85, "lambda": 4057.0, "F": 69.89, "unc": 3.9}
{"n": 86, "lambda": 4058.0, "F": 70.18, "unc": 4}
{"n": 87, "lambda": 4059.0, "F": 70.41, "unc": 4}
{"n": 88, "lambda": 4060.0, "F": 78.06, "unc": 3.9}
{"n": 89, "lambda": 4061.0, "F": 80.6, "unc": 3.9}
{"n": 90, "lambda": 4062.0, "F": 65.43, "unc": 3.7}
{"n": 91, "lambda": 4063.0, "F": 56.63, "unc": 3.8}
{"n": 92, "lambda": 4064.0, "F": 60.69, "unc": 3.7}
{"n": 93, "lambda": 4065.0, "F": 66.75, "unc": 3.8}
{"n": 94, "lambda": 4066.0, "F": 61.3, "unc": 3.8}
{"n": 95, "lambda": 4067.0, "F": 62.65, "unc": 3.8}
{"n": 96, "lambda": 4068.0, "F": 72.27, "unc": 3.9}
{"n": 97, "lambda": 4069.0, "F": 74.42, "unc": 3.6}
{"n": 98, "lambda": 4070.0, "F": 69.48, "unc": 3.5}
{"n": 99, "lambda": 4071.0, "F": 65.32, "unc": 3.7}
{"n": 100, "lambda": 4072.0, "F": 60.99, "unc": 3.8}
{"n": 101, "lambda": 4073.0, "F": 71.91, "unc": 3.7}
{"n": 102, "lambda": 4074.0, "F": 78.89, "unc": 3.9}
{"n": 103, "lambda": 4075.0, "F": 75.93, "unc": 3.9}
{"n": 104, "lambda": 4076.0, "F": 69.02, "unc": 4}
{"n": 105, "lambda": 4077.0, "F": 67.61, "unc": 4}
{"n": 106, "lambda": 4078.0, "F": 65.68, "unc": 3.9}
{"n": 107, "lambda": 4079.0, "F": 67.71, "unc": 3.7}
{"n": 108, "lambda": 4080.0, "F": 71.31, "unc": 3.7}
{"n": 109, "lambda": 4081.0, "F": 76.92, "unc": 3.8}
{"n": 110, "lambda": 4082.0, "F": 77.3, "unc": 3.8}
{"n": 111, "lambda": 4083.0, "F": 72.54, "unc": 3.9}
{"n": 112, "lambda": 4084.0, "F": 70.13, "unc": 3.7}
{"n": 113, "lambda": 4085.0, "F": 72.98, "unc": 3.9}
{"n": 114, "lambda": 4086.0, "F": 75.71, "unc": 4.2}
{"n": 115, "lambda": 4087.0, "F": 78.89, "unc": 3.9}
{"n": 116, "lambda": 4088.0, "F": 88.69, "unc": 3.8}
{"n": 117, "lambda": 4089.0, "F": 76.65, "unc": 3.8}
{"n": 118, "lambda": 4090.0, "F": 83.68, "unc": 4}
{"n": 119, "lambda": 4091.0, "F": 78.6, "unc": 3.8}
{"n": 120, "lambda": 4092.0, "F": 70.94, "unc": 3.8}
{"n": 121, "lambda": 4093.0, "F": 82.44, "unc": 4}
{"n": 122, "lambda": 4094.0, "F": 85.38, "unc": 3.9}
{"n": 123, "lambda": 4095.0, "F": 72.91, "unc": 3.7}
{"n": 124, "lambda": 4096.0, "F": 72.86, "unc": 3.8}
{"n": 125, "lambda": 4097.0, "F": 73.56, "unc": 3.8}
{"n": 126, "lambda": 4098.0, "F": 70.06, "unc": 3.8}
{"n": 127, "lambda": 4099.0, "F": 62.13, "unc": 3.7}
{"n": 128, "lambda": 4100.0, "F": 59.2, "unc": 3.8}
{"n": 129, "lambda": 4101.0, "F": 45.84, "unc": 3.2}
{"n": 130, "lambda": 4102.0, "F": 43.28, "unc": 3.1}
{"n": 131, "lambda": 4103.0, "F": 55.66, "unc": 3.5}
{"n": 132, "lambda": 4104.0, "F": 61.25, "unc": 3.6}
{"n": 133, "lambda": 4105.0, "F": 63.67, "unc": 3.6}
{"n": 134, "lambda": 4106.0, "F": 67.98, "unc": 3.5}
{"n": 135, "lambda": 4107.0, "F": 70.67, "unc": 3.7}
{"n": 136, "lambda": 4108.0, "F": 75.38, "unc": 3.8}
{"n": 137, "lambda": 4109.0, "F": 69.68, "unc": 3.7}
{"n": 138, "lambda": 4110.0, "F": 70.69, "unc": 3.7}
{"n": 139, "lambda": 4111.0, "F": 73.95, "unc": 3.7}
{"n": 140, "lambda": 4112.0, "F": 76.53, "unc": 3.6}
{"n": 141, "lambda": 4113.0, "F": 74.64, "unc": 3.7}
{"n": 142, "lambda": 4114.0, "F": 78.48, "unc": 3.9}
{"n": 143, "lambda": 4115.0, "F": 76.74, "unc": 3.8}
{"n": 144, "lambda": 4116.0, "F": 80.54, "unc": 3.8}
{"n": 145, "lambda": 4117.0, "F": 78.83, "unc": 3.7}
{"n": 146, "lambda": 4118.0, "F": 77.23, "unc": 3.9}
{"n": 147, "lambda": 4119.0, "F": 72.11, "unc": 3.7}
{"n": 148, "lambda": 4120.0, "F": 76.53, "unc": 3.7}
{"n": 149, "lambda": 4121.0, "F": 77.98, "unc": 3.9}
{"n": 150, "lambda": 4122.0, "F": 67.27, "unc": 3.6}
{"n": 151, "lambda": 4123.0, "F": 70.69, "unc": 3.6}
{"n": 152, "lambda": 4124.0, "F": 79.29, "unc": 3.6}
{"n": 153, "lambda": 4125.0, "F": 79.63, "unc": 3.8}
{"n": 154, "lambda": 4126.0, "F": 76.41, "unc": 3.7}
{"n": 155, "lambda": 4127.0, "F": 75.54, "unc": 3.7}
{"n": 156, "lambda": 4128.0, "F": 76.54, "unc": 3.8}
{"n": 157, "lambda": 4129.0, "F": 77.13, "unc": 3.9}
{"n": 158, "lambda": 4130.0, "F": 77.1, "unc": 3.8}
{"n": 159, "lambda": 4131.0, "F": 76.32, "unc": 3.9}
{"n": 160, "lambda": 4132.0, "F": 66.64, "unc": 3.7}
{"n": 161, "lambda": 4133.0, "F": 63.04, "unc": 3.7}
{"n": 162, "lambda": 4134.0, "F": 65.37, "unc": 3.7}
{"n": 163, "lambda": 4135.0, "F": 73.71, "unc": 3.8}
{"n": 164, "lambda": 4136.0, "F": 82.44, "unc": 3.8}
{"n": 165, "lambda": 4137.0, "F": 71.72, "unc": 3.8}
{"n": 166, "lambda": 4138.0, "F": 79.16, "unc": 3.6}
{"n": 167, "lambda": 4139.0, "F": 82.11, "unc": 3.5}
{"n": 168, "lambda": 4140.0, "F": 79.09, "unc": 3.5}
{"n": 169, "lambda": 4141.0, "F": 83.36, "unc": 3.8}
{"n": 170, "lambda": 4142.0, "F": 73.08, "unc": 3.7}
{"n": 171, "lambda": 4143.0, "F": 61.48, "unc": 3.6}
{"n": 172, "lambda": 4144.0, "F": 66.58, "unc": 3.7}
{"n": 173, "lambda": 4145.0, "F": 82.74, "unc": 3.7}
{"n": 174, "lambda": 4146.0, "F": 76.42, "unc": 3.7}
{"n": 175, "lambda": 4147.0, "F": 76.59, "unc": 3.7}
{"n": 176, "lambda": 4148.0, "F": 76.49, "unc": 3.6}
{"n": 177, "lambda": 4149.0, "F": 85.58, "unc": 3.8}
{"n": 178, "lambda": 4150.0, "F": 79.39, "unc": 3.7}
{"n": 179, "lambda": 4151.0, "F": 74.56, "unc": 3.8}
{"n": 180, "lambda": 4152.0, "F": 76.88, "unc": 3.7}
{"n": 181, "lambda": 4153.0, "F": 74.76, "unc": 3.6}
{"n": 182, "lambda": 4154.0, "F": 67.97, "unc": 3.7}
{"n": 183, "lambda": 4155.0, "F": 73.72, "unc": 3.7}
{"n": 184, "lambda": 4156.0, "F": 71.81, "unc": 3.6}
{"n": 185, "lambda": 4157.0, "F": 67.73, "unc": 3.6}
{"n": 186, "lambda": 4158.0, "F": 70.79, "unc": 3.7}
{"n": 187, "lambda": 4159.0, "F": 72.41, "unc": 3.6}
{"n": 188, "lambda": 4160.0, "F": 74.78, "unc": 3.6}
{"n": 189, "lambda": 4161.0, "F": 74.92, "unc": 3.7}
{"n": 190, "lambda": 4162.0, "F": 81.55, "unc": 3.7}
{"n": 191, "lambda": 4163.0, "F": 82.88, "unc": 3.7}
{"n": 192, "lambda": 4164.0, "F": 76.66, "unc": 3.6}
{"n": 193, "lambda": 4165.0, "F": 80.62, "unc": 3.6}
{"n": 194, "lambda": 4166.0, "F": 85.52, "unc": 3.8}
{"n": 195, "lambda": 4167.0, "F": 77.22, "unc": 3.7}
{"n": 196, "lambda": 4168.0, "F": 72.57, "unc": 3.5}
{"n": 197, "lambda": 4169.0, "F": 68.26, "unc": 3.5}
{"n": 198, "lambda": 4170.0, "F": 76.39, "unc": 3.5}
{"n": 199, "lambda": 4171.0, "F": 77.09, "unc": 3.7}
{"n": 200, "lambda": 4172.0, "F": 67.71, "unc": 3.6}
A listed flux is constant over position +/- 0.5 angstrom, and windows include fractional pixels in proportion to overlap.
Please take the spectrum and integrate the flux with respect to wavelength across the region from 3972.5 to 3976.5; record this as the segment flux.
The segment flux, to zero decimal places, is 203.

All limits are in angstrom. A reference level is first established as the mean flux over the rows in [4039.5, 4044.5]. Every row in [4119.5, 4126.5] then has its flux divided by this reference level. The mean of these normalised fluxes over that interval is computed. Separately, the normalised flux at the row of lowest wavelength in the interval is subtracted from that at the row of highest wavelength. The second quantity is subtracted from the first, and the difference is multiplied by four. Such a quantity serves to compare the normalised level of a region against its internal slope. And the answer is 4.1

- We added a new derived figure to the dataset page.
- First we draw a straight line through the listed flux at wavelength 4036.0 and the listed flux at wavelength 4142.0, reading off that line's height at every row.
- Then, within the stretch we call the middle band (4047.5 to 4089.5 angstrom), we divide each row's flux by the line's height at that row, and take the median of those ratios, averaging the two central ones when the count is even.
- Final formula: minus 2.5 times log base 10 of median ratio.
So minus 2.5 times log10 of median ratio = 0.084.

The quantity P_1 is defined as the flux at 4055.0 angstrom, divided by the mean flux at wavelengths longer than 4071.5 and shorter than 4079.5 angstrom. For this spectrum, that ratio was 1.02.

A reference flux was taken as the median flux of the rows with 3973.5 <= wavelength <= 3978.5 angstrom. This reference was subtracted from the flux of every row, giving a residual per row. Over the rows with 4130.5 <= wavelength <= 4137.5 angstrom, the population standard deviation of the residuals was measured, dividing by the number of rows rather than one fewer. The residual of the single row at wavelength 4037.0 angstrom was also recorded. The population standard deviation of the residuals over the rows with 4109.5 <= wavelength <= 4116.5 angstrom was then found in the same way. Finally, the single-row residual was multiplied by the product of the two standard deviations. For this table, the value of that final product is 501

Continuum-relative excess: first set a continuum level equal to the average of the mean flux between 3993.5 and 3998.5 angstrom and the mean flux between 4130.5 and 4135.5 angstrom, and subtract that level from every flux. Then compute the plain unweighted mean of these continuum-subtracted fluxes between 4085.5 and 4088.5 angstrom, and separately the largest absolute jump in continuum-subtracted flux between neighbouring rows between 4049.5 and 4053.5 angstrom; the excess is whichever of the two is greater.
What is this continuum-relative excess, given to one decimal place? 11.9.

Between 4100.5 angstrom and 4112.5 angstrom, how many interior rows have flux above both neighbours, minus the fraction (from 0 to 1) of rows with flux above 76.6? 1.0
